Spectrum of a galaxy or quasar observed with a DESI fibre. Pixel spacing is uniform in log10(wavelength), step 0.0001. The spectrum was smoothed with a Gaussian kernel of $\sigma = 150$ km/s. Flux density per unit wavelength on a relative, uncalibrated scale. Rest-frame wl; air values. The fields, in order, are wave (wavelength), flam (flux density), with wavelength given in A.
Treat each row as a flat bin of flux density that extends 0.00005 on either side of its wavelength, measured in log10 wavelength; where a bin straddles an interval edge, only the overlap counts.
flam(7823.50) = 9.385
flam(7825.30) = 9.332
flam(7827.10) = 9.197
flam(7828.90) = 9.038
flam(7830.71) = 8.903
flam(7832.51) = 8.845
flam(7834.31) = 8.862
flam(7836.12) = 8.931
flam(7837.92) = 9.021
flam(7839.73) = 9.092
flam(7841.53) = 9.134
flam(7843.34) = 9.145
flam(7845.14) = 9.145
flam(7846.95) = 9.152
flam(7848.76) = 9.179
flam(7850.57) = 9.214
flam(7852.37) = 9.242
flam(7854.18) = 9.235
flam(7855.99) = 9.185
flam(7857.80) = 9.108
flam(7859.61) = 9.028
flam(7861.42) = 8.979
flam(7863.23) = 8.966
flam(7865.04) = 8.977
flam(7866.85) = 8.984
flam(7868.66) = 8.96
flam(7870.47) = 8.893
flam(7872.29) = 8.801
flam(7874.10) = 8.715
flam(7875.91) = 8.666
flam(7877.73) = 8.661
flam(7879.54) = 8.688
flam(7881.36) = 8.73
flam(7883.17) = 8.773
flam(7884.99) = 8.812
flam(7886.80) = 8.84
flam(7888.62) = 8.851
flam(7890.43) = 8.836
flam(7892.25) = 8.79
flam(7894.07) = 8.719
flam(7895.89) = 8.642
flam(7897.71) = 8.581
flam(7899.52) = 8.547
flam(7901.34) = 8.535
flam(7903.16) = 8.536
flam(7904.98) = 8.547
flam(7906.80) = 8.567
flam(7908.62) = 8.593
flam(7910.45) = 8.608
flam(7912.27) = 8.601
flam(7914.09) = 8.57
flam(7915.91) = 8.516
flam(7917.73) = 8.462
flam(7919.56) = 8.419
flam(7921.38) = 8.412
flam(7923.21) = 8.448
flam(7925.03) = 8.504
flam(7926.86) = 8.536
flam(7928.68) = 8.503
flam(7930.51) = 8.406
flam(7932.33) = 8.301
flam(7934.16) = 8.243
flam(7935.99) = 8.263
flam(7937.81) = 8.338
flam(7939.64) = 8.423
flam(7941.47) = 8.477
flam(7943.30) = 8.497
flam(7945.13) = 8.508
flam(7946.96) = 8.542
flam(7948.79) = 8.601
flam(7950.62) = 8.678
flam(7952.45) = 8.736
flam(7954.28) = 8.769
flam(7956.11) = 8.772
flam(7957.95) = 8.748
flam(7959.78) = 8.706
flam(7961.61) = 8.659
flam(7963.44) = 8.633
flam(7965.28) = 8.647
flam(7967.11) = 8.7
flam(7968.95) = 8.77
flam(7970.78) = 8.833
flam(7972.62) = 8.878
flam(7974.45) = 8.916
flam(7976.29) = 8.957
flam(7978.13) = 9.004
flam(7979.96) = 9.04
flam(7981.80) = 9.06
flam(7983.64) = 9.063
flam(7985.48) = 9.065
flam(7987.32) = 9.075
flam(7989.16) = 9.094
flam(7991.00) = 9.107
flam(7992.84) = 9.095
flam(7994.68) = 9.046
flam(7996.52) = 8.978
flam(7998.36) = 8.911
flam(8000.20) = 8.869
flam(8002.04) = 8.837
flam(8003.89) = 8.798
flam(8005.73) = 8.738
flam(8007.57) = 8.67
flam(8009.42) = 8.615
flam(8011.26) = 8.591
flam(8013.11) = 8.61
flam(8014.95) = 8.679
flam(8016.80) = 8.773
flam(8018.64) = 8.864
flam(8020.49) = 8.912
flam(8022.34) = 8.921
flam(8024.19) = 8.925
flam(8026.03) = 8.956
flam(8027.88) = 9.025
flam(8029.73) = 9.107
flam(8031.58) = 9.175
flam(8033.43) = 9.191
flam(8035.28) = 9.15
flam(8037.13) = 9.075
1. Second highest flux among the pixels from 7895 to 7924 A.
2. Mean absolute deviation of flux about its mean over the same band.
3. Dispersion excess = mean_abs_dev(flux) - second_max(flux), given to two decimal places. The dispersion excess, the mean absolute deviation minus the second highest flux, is -8.55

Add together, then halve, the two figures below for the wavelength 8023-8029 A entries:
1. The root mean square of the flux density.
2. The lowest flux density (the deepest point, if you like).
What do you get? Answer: 8.95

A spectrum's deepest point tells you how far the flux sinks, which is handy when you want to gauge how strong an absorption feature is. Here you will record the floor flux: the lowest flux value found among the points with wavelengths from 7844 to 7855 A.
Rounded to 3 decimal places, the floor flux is 9.145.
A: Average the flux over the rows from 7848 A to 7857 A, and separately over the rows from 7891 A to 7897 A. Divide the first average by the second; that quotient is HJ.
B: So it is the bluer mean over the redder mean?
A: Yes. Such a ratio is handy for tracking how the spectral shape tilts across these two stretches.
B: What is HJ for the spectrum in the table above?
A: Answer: 1.06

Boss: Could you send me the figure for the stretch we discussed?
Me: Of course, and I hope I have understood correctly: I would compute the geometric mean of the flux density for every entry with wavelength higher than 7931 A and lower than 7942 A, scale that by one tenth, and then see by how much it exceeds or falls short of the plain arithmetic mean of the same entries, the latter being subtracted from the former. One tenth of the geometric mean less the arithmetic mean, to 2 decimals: -7.51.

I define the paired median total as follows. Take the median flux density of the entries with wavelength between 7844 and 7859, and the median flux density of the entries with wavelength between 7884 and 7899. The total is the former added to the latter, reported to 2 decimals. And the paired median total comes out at 17.98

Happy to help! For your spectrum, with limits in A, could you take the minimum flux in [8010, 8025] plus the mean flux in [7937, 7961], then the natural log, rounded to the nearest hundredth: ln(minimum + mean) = 2.84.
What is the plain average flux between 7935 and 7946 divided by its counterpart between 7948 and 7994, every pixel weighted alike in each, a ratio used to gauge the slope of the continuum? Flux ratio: 0.95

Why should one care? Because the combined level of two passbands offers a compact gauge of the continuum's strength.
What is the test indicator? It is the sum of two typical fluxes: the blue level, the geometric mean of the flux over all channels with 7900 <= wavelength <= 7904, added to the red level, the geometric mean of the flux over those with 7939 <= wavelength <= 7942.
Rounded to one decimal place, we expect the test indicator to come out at 17.0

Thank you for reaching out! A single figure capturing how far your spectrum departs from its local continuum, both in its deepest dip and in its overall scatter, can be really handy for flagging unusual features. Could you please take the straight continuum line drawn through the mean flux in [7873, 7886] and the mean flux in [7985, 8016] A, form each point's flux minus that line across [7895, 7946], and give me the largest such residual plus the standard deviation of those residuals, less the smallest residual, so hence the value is 0.56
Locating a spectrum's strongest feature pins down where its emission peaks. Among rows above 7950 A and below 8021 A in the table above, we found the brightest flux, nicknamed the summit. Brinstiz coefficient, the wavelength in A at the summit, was 7991.00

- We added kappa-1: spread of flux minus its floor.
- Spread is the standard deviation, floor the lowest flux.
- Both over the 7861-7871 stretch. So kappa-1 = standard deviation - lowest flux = -8.86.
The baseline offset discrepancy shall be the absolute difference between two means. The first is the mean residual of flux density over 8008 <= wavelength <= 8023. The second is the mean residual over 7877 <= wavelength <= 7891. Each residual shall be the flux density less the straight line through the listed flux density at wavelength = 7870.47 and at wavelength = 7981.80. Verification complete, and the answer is 0.23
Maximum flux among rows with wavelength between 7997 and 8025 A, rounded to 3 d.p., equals 8.925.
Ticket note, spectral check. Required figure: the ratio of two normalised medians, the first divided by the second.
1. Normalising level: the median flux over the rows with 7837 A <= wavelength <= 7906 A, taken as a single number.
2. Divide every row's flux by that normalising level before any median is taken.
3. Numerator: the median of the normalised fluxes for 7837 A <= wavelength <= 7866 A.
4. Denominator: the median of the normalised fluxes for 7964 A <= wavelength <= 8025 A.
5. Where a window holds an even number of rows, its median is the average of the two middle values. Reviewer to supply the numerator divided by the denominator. 1.03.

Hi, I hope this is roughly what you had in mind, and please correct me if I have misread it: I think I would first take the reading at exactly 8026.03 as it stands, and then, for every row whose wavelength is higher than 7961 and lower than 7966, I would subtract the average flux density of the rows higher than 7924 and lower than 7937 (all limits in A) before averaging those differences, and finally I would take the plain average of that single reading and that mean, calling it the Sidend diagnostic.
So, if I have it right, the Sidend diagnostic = 4.60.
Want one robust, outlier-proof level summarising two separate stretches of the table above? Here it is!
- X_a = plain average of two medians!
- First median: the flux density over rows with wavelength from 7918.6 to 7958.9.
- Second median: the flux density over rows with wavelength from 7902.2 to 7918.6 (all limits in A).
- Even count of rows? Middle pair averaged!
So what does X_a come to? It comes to 8.53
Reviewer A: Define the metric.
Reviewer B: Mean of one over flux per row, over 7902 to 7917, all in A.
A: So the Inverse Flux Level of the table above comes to 0.117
